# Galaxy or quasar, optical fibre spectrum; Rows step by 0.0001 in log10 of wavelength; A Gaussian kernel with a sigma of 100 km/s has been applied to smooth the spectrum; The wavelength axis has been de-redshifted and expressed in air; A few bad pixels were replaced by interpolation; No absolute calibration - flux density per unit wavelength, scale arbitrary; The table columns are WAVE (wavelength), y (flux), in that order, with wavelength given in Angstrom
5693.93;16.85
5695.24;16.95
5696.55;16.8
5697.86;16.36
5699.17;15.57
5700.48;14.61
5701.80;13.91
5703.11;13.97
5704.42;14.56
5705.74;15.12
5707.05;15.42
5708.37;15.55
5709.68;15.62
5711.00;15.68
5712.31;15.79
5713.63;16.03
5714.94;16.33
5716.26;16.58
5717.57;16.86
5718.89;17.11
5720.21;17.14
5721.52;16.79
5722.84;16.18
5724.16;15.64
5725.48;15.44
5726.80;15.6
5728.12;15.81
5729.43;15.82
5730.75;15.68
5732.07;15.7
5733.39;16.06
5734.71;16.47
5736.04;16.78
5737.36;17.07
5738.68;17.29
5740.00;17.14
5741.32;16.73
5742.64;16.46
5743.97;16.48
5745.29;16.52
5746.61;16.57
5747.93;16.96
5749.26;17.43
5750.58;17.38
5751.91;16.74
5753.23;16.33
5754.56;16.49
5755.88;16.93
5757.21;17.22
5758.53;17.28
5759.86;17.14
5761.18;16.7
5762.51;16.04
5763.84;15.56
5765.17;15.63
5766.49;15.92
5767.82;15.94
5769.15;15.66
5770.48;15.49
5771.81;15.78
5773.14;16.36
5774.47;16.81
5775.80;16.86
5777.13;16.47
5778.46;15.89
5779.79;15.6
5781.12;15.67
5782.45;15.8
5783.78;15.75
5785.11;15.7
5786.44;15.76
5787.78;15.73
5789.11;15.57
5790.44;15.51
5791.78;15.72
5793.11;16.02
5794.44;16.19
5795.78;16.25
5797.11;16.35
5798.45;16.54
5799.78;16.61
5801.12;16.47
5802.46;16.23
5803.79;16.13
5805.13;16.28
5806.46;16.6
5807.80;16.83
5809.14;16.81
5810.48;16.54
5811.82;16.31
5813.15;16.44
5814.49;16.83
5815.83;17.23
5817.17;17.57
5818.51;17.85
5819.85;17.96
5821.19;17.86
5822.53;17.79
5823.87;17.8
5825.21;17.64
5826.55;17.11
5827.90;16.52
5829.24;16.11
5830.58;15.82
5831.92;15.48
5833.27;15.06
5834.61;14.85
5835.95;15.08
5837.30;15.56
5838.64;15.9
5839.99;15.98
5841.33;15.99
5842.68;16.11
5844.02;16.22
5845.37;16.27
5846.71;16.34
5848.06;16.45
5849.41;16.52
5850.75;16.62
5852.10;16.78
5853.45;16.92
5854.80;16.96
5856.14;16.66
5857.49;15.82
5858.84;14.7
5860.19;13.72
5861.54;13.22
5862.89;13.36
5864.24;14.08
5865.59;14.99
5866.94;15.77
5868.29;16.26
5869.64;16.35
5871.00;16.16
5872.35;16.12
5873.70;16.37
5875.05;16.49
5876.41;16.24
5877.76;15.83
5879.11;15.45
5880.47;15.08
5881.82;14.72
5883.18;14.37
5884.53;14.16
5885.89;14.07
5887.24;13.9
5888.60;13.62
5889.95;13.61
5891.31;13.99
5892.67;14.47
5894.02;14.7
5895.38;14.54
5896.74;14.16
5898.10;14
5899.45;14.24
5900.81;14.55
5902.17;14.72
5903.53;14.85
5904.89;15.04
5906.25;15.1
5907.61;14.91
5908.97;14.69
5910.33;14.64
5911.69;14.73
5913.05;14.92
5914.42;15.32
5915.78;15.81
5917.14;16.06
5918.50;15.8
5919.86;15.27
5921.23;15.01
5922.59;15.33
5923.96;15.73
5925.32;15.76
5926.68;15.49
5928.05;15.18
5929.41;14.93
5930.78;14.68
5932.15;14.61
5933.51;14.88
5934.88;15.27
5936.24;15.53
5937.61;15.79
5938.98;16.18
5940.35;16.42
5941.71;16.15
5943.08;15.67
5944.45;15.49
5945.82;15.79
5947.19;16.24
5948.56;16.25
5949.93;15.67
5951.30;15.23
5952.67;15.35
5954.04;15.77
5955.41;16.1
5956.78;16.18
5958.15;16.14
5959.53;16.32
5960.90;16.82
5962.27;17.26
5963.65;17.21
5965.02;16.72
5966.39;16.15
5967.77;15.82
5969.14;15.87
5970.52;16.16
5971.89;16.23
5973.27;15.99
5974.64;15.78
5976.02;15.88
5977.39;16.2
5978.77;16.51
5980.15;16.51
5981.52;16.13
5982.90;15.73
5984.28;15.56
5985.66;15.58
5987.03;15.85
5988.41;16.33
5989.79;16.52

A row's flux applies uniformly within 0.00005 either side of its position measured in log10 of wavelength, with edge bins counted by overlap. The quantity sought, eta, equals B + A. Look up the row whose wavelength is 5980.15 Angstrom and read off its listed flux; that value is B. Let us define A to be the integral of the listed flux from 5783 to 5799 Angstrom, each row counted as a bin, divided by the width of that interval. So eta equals 32.4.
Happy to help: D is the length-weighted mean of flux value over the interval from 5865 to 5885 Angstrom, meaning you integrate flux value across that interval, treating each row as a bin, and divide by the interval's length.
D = 15.6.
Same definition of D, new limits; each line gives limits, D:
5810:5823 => 17.2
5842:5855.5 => 16.5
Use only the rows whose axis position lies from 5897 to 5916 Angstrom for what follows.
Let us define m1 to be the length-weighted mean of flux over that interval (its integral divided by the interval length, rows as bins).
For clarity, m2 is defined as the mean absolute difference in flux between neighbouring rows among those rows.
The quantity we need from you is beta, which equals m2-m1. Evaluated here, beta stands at -14.6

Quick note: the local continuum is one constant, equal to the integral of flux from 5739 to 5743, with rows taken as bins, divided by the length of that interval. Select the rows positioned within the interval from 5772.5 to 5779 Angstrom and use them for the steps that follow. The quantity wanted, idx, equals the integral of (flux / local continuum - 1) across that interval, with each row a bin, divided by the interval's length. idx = -0.02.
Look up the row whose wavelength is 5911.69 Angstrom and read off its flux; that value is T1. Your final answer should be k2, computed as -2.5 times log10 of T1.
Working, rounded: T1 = 14.73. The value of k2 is -2.92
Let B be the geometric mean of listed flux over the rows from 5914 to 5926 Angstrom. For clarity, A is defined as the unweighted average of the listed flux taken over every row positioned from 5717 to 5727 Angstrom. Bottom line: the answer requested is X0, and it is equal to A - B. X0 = 0.8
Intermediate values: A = 16.3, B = 15.6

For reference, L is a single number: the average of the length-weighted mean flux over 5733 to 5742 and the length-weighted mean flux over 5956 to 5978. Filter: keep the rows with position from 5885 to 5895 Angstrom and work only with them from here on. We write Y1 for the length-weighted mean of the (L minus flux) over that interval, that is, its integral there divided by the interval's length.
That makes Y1 2.48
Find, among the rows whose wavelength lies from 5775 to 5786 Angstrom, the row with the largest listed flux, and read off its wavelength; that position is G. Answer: 5775.80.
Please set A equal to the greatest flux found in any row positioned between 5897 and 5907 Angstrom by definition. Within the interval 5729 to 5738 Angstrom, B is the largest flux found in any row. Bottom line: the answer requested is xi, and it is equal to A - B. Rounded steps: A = 15.1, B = 17.07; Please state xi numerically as -2.0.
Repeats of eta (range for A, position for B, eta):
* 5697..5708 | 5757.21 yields 32.2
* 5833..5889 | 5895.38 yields 30.1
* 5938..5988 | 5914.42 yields 31.4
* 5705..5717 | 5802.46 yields 32.0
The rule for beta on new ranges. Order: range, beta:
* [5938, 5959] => -15.6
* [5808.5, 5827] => -17.0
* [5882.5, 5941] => -14.7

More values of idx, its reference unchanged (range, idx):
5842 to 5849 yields -0.03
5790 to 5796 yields -0.06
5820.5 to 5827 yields 0.05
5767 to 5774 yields -0.06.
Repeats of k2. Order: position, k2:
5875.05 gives -3.04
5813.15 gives -3.04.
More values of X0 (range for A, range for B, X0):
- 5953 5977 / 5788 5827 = -0.5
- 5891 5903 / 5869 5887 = -1.1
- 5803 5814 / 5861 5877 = 1.1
